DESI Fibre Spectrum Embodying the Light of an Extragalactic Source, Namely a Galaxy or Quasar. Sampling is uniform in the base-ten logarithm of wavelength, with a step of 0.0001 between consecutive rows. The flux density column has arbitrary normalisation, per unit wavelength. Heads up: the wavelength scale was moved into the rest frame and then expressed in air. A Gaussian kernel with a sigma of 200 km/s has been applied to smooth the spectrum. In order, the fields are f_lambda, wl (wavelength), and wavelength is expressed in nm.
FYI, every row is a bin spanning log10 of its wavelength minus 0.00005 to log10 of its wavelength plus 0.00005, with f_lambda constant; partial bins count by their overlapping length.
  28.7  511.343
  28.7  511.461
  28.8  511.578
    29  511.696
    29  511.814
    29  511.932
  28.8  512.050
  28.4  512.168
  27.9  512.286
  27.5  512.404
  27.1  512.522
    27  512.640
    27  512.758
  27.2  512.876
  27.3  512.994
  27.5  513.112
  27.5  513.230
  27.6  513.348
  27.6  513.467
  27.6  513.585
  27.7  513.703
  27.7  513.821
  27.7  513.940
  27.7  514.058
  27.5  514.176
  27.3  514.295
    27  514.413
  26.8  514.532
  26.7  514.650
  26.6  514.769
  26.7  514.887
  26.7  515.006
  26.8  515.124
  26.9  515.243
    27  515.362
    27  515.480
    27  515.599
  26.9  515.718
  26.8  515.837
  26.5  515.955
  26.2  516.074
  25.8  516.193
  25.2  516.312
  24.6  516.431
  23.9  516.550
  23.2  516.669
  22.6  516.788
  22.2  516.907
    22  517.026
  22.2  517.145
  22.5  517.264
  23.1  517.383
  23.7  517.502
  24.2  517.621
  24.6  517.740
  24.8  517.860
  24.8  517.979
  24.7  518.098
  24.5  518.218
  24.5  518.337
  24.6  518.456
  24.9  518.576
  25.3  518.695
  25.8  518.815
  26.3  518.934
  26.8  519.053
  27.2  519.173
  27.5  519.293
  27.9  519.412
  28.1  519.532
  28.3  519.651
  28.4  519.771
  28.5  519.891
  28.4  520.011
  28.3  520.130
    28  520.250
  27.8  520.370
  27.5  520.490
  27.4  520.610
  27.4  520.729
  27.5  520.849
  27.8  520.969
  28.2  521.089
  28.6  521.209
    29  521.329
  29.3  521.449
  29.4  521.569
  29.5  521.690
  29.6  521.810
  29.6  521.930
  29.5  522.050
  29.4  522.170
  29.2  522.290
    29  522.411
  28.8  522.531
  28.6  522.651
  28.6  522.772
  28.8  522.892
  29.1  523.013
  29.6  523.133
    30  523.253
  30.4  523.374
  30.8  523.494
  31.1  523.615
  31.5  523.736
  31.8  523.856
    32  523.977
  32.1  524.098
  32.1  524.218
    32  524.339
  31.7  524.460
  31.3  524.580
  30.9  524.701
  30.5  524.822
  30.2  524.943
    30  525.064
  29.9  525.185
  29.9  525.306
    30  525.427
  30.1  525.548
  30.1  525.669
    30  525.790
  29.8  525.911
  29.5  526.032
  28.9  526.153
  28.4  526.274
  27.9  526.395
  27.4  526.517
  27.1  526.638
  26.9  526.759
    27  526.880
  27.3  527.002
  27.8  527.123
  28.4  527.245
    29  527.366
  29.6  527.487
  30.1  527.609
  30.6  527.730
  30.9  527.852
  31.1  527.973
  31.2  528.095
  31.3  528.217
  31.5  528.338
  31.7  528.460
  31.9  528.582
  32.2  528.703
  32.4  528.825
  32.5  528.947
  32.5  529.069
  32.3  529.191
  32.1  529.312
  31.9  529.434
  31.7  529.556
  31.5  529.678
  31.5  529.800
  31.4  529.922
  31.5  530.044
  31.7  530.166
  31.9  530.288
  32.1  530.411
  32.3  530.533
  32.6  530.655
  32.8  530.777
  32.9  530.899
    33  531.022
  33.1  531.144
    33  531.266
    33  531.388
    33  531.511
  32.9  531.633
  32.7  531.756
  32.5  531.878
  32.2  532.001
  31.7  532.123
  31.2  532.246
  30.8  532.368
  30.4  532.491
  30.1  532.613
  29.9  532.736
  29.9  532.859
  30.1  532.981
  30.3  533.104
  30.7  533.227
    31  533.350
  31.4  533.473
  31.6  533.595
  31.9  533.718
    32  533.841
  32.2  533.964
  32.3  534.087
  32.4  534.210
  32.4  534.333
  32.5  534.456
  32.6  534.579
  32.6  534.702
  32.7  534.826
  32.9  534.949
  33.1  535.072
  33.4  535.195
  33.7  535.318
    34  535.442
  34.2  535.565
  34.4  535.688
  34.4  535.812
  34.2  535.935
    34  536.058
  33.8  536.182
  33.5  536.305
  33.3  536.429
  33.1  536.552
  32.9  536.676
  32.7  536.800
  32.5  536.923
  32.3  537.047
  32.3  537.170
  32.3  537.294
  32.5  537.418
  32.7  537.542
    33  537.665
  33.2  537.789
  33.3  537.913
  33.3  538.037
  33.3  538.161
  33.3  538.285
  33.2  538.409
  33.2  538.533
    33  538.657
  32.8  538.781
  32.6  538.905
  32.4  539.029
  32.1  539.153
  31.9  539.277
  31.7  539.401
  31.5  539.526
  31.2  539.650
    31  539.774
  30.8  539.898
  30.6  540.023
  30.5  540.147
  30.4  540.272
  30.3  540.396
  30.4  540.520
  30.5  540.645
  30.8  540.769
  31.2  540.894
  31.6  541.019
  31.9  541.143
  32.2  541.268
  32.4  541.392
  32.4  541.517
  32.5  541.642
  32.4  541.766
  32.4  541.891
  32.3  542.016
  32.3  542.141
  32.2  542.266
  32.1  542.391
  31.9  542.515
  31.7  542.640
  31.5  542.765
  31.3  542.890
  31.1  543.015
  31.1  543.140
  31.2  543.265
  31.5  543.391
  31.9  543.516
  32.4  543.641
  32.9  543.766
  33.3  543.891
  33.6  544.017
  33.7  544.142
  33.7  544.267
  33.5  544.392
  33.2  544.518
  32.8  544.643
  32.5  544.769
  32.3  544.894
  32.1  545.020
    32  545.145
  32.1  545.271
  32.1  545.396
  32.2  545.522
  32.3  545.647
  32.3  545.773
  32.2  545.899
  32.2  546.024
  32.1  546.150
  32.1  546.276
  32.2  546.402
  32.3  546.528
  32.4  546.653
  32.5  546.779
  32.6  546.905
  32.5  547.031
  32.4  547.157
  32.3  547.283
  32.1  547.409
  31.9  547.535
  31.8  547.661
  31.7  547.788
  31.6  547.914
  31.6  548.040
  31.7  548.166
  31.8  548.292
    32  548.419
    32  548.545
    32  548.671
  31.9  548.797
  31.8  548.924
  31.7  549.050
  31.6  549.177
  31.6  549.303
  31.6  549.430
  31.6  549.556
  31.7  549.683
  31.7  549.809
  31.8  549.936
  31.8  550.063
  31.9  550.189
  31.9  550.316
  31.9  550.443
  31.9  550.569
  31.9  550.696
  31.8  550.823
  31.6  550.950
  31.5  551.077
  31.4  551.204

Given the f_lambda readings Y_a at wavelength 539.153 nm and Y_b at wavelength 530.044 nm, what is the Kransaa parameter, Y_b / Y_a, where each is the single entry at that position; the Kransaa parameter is 0.98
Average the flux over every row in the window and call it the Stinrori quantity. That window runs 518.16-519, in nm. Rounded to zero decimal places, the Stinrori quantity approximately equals 25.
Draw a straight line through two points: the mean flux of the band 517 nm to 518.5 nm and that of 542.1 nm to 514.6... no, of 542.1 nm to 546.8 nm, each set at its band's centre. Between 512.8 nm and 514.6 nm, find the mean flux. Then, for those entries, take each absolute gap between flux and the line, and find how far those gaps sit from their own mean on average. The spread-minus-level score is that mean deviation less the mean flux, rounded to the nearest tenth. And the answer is -27.2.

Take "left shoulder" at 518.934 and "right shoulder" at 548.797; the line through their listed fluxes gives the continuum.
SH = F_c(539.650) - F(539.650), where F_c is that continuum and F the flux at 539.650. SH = -1.0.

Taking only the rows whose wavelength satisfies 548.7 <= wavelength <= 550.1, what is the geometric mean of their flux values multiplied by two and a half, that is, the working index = 79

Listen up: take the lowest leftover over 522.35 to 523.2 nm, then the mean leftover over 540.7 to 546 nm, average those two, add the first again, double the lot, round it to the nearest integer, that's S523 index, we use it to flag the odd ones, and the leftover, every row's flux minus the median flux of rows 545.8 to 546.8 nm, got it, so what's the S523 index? -11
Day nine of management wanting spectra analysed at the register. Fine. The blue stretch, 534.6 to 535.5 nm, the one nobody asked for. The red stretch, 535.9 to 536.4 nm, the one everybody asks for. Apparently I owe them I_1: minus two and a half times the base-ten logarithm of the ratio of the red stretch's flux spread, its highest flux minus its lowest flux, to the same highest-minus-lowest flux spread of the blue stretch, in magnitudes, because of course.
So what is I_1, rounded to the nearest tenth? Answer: 0.8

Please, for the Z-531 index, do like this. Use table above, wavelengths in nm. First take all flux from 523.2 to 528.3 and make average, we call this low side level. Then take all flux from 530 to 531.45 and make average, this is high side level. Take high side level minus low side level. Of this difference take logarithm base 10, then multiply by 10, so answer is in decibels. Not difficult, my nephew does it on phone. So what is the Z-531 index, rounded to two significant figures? 4.0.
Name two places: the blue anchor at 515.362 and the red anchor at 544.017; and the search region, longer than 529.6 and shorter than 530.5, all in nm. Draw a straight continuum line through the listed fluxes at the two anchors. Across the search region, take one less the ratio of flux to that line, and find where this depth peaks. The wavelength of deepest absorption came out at 529.922 nm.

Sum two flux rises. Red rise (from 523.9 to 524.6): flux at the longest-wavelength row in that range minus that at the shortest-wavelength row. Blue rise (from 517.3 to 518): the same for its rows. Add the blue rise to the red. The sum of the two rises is 1.0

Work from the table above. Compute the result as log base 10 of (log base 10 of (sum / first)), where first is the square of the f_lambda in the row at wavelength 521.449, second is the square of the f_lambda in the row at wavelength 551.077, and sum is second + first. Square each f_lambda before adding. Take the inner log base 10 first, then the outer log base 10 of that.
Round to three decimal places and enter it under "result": -0.477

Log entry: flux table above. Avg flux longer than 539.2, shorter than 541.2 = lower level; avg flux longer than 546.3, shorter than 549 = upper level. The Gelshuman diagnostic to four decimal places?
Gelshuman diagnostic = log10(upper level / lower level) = 0.0142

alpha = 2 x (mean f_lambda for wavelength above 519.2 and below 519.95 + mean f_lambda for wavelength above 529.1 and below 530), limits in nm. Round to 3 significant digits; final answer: 120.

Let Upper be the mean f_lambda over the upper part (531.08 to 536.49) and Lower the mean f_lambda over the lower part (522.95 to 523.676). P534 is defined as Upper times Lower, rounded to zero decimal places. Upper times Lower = 976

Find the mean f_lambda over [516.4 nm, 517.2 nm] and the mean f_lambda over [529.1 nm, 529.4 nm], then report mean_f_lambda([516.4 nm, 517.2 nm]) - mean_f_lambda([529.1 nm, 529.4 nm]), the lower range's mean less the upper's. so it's -9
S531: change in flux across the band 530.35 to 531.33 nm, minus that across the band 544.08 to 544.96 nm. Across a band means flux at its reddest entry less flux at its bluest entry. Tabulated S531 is 2.3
